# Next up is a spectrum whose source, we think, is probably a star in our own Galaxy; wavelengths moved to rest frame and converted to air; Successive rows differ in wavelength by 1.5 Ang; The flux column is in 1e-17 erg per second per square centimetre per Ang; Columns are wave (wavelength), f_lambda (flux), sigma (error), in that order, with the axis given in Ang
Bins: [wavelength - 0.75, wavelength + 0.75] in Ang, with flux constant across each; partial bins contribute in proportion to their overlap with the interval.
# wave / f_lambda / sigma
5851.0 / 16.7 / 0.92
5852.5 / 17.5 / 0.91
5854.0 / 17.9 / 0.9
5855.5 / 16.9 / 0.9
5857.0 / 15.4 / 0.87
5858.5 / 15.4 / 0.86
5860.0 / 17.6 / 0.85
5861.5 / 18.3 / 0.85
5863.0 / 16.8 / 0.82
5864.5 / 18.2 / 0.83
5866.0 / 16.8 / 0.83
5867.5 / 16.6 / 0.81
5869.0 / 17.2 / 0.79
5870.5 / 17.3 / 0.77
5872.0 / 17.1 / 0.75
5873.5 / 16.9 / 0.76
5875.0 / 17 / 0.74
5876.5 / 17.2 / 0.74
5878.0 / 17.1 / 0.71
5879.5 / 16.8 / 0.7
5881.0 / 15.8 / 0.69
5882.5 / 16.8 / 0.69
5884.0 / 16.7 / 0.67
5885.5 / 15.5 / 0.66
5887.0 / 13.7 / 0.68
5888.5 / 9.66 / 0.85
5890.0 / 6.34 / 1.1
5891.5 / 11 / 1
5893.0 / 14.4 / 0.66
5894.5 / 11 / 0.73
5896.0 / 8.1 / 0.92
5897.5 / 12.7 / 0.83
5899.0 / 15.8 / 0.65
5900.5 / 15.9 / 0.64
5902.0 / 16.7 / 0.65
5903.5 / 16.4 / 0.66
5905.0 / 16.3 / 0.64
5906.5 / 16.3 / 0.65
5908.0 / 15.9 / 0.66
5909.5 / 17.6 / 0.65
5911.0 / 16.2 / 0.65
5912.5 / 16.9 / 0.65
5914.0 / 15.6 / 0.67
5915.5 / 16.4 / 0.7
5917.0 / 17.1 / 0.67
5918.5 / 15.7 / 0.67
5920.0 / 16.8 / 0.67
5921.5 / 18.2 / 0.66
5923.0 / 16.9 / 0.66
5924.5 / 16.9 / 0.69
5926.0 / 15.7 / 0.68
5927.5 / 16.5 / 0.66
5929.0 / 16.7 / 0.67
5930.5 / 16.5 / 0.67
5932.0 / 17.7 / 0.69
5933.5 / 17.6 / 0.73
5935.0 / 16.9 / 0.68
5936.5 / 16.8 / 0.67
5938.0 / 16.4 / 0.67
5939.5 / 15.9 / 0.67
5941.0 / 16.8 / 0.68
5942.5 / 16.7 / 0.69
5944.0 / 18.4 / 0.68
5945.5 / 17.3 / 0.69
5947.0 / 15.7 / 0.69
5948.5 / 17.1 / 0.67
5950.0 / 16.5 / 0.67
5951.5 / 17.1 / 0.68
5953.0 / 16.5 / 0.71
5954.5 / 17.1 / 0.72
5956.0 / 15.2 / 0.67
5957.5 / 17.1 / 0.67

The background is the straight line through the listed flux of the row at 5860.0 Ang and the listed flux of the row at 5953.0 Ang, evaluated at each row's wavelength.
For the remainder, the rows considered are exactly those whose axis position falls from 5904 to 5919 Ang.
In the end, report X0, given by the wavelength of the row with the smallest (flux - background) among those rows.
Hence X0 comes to 5914.0 Ang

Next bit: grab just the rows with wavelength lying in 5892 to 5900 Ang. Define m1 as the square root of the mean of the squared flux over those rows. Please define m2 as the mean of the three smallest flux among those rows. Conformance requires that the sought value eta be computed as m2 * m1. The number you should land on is 134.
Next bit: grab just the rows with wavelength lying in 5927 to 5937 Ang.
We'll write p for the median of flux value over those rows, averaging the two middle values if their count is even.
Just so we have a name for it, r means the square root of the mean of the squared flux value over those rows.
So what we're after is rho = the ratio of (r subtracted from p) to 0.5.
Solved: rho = -0.3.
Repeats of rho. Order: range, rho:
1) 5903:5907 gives -0.1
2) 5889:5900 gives -1.5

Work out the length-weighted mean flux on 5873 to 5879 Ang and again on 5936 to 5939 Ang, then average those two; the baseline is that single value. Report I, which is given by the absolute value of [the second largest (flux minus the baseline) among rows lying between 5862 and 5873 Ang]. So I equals 0.5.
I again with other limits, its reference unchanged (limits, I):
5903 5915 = 0.1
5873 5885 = 0.3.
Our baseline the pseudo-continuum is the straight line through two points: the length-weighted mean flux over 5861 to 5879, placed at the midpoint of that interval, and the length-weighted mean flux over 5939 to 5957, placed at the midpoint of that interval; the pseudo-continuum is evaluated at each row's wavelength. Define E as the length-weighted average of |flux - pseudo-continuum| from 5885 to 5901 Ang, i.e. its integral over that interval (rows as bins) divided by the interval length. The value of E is 5.0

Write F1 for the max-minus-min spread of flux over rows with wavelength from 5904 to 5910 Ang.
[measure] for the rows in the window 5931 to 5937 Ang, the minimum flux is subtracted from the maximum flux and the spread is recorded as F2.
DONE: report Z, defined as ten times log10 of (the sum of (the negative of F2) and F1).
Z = -1.0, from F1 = 1.70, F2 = 0.90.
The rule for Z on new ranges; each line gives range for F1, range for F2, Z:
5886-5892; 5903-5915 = 7.3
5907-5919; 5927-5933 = -1.0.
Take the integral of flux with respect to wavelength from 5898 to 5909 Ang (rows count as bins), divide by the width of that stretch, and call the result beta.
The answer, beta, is 16.1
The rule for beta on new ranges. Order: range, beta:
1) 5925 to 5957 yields 16.7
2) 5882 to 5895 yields 12.7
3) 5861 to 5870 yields 17.3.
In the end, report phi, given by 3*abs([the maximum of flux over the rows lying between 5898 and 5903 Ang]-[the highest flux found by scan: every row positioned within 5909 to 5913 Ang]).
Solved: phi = 2.7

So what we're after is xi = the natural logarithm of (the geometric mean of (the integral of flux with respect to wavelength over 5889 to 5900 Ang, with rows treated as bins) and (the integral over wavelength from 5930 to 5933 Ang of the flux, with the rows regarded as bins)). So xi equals 4.4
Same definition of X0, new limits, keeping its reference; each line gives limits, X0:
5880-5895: 5890.0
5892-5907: 5896.0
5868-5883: 5881.0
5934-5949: 5947.0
